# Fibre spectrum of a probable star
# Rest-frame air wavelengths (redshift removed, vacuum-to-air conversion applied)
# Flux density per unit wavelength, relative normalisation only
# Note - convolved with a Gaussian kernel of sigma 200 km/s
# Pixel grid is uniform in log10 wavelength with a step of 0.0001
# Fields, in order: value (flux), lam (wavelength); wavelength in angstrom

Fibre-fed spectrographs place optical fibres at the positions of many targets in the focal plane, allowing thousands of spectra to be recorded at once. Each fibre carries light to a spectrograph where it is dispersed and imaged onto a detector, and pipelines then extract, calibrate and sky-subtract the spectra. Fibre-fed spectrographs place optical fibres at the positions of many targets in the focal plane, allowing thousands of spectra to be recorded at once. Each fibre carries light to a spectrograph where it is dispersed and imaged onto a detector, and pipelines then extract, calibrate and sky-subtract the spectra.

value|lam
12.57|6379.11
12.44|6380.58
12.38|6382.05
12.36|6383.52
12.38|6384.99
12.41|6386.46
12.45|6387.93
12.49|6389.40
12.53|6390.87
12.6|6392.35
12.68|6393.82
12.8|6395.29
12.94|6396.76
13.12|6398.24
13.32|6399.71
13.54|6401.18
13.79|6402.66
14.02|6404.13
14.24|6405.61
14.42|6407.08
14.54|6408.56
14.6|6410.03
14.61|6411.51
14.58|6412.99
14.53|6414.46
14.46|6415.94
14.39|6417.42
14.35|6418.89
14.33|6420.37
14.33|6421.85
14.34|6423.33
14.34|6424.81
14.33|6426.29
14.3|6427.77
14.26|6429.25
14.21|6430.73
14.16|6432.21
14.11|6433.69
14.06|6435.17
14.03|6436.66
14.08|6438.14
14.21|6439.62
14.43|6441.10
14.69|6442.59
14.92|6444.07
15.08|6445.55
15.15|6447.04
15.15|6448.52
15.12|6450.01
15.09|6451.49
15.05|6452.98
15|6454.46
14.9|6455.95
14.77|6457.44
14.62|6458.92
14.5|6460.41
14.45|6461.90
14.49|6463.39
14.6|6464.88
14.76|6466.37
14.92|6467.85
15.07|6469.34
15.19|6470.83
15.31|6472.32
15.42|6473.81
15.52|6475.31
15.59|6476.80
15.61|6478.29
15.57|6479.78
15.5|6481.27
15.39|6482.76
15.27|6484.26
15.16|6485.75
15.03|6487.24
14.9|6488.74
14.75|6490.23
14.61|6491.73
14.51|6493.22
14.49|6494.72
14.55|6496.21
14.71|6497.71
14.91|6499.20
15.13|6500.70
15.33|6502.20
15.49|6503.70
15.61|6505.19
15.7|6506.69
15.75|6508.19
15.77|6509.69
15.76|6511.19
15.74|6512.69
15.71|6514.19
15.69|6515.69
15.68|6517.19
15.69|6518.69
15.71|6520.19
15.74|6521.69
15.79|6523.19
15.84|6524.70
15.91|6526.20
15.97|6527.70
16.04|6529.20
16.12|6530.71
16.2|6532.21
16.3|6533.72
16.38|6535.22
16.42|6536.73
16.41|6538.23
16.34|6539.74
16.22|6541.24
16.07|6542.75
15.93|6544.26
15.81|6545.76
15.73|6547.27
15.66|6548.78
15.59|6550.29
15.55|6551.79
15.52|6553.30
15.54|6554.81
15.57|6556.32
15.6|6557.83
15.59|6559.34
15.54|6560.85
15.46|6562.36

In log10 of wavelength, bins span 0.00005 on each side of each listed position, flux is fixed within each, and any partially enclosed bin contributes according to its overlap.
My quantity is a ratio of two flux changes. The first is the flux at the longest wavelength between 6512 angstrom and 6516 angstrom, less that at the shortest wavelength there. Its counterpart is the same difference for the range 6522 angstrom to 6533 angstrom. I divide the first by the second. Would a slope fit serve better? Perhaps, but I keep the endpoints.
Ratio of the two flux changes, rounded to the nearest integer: 0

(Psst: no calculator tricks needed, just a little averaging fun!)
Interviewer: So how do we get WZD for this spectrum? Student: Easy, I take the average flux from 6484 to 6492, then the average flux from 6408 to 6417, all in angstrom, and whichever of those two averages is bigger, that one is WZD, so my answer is 15.0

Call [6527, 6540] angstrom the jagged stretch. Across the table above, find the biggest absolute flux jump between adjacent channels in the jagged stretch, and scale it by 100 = 10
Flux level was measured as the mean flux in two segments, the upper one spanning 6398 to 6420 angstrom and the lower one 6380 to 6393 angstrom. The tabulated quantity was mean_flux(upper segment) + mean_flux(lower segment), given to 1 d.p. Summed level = 26.6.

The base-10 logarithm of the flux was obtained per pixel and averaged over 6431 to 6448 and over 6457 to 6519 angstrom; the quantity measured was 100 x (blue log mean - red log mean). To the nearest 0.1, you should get -2.1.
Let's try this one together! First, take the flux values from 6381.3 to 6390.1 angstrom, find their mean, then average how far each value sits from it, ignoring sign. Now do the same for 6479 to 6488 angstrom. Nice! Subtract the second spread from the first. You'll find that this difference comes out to -0.13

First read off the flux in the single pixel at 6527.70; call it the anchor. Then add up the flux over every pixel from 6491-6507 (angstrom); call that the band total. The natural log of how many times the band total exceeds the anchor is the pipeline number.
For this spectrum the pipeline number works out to 2.34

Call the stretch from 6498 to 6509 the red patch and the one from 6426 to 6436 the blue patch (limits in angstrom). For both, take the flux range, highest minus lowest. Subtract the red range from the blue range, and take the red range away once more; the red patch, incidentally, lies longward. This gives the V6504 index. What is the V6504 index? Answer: -1.4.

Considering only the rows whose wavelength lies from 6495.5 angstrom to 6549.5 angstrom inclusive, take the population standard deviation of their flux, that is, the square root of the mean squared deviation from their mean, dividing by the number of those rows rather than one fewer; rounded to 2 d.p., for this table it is 0.43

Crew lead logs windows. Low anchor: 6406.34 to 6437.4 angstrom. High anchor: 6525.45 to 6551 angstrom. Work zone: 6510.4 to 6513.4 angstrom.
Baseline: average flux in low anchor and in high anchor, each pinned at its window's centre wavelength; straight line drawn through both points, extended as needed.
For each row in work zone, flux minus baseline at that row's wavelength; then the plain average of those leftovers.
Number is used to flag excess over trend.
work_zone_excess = 0.07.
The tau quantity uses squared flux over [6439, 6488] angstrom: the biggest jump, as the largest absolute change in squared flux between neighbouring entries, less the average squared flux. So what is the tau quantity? -218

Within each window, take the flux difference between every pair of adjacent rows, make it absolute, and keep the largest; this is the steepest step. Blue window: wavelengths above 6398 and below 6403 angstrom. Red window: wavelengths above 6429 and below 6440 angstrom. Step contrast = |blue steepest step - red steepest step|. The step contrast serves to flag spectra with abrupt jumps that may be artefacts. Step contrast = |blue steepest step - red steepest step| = 0.120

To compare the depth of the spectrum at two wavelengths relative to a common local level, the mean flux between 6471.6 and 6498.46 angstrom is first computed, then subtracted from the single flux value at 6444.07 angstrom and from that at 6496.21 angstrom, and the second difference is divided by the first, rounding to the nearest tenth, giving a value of 3.0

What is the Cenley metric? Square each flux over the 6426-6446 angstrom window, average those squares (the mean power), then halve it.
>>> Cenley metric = 103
